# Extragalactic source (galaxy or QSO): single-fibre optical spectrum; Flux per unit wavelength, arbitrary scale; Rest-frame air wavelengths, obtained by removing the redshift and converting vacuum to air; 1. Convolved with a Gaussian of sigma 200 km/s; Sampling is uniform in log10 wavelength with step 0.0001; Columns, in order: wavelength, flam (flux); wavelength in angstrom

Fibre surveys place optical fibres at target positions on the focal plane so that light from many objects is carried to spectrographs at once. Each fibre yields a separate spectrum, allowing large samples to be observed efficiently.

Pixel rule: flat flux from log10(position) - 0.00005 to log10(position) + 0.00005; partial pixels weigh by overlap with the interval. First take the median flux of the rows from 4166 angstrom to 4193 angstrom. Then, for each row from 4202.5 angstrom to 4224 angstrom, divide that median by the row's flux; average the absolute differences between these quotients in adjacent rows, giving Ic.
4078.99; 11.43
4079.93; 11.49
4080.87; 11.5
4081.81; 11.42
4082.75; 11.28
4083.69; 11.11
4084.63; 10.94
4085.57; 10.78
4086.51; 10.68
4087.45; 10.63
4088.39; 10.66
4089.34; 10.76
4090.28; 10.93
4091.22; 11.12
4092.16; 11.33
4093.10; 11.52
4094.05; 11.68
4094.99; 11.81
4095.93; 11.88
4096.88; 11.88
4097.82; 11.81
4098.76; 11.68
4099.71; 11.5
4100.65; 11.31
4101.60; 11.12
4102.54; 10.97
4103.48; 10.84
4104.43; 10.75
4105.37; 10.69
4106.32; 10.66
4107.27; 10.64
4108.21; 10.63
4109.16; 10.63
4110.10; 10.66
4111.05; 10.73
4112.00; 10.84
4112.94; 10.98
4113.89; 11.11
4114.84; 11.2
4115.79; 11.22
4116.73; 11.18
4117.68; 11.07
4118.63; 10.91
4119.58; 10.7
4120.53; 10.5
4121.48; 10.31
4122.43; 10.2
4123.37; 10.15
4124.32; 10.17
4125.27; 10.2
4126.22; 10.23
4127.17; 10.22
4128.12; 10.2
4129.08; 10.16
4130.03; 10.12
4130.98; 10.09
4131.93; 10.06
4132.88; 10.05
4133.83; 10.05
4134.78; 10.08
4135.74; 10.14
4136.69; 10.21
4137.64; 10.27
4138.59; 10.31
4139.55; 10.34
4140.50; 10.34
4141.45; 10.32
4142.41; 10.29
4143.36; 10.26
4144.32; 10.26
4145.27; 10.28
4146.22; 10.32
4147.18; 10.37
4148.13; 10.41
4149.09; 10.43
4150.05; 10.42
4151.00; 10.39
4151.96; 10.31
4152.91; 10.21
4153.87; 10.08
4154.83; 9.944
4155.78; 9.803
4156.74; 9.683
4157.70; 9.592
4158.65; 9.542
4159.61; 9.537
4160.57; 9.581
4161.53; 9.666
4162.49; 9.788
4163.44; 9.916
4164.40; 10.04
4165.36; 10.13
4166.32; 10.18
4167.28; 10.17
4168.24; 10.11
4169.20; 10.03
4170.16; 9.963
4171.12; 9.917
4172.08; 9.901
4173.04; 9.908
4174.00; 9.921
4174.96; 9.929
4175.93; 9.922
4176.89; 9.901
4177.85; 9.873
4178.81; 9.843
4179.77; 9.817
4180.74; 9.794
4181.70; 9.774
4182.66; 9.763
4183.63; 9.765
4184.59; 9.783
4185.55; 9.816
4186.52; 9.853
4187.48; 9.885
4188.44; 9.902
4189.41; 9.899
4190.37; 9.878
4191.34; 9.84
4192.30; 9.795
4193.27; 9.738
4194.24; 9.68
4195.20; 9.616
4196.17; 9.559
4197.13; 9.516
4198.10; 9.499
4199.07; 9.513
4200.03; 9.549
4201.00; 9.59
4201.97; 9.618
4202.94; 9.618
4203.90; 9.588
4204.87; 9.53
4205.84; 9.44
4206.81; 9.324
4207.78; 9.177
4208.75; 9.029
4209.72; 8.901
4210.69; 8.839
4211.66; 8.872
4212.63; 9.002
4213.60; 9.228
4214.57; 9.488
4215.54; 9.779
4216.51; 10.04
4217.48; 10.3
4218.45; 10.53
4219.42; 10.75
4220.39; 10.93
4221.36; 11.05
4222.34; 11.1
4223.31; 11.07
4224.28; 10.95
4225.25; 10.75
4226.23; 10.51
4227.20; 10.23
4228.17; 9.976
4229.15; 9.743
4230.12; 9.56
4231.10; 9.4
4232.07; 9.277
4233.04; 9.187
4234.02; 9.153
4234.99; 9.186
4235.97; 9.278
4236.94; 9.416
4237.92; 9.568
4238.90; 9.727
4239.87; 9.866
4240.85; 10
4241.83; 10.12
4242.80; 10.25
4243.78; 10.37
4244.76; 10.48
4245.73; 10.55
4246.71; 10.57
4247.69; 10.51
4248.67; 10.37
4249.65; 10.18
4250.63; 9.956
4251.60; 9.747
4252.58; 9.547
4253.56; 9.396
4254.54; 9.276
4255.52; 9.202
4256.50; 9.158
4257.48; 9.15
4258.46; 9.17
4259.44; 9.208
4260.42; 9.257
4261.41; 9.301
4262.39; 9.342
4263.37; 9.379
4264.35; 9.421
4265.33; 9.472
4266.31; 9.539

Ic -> 0.015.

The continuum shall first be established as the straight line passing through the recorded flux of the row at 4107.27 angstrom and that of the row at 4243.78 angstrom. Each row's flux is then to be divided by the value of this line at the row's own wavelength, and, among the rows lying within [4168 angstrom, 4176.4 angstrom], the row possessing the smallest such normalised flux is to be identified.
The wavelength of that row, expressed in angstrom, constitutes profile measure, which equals 4172.08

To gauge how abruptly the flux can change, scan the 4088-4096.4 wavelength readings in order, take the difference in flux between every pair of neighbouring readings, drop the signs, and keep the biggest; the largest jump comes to 0.21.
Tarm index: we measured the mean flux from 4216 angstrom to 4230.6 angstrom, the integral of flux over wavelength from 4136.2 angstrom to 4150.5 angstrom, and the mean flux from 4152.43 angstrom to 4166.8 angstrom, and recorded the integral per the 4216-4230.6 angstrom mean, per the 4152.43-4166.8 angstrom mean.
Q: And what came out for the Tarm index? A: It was 1.43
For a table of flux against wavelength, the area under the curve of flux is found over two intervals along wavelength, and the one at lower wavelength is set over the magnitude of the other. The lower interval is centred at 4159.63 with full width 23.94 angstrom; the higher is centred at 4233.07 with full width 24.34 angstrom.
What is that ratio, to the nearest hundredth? 0.98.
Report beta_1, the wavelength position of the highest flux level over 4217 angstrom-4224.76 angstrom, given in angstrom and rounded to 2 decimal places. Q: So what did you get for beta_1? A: 4222.34 angstrom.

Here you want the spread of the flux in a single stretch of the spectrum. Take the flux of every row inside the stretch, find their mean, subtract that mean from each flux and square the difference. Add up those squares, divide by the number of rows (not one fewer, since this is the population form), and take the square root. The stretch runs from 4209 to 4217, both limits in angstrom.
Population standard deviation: 0.43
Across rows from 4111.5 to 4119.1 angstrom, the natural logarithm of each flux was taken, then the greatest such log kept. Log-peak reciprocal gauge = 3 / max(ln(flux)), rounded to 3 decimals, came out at 1.241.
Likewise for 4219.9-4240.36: 1.246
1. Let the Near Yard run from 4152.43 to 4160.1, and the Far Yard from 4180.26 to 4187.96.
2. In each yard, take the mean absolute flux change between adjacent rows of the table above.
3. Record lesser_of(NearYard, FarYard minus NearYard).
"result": -0.074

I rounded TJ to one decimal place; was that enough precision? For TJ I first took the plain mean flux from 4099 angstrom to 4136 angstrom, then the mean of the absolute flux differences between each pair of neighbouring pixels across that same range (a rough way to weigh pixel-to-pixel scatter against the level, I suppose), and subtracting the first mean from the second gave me -10.5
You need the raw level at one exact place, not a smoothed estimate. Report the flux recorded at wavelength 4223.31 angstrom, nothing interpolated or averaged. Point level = 11.07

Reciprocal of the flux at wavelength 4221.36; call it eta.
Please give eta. 0.090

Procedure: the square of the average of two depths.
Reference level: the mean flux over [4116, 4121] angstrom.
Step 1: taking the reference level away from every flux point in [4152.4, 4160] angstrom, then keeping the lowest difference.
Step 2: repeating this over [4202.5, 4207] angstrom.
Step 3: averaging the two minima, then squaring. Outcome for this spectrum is 2.1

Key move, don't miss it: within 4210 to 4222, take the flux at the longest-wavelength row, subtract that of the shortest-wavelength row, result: 2.2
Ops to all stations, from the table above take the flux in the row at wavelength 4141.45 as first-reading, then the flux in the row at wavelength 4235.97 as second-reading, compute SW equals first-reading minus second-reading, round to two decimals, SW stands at 1.04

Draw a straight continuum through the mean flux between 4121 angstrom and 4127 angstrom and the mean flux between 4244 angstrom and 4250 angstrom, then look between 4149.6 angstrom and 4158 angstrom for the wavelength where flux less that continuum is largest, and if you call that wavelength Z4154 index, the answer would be 4150.05 angstrom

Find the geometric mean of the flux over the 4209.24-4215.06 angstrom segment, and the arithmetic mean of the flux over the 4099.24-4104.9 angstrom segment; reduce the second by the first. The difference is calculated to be 2.0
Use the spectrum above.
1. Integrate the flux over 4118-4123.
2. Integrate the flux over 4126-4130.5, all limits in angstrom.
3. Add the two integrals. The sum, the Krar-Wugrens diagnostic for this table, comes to 98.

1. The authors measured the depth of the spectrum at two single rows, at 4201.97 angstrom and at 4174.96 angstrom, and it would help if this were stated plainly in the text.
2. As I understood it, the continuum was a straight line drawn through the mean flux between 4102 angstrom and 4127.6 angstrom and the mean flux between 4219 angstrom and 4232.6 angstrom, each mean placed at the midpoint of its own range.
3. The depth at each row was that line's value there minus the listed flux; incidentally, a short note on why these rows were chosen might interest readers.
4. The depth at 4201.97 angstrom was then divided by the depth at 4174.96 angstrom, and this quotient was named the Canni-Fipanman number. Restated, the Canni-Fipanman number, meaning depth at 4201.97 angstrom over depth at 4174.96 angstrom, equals 1.40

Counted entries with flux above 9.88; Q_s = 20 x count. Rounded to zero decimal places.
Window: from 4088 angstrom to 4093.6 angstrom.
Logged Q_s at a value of 120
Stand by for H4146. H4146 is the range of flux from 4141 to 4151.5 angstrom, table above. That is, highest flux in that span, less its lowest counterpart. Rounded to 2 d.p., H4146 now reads 0.17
